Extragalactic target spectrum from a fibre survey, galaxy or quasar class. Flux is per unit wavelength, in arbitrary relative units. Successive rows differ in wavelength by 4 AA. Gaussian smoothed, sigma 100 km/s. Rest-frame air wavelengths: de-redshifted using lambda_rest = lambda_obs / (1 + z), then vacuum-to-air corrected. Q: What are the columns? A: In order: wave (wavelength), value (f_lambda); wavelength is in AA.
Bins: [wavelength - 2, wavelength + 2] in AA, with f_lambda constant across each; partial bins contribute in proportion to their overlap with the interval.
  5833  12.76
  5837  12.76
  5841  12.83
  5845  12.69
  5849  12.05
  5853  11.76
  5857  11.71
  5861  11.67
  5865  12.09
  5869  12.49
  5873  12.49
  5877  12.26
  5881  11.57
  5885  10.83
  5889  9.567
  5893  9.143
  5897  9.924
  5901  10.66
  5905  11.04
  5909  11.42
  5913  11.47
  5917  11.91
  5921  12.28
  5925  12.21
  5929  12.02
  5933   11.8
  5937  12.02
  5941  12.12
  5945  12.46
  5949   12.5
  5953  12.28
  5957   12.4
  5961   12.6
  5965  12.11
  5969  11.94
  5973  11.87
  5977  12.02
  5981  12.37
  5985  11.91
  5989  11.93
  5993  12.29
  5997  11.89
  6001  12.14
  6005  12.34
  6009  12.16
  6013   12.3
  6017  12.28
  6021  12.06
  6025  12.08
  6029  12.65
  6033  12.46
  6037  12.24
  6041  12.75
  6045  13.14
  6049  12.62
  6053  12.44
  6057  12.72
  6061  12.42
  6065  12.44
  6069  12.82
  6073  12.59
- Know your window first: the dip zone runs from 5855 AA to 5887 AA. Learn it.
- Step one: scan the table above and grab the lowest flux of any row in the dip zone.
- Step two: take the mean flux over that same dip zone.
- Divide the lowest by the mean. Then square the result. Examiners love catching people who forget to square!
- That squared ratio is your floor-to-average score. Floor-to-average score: 0.83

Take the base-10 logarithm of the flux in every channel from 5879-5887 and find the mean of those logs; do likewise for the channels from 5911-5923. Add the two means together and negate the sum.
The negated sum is -2.12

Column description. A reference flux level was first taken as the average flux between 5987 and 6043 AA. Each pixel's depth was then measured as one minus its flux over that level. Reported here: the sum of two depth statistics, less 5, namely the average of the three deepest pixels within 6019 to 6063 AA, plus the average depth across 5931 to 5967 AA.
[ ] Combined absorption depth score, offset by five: -4.99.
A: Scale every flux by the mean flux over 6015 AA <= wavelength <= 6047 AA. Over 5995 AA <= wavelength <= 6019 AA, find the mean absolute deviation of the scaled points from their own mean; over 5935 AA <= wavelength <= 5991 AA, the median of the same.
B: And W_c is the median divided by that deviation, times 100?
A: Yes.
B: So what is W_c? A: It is 9958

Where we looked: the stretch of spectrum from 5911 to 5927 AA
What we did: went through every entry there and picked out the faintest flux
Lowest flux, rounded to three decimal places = 11.470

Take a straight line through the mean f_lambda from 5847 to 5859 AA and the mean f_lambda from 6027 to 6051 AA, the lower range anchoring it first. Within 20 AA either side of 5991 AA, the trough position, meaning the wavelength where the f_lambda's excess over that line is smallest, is 5997 AA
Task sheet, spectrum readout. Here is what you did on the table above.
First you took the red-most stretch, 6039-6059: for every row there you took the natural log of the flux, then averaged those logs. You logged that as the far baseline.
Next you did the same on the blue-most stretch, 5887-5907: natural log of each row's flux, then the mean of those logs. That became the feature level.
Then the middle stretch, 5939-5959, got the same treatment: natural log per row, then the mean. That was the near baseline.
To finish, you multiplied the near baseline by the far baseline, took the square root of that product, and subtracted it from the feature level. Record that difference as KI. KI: -0.22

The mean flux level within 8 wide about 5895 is 9.53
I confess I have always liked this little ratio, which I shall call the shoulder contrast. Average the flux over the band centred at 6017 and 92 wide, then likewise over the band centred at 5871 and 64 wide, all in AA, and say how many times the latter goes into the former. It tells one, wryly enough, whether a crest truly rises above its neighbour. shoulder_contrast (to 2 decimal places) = 1.07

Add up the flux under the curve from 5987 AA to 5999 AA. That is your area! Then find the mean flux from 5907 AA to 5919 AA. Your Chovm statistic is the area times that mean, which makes 1676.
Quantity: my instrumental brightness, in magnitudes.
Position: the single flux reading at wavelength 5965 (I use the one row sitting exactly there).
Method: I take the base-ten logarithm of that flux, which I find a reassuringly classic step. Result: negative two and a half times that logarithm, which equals -2.71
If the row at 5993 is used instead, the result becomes -2.72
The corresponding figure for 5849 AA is -2.70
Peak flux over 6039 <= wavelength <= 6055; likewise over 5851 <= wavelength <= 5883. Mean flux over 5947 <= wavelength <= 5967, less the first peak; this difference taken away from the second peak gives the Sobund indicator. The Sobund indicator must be 13.3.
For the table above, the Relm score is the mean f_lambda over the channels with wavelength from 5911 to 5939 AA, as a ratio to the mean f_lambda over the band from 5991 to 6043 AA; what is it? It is 0.974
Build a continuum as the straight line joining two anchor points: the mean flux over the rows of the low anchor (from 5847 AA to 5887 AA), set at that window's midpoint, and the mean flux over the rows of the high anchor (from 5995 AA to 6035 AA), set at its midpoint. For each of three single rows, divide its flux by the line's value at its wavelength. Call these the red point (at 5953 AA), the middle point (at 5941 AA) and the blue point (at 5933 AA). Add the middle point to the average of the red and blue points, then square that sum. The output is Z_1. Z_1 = 4.01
